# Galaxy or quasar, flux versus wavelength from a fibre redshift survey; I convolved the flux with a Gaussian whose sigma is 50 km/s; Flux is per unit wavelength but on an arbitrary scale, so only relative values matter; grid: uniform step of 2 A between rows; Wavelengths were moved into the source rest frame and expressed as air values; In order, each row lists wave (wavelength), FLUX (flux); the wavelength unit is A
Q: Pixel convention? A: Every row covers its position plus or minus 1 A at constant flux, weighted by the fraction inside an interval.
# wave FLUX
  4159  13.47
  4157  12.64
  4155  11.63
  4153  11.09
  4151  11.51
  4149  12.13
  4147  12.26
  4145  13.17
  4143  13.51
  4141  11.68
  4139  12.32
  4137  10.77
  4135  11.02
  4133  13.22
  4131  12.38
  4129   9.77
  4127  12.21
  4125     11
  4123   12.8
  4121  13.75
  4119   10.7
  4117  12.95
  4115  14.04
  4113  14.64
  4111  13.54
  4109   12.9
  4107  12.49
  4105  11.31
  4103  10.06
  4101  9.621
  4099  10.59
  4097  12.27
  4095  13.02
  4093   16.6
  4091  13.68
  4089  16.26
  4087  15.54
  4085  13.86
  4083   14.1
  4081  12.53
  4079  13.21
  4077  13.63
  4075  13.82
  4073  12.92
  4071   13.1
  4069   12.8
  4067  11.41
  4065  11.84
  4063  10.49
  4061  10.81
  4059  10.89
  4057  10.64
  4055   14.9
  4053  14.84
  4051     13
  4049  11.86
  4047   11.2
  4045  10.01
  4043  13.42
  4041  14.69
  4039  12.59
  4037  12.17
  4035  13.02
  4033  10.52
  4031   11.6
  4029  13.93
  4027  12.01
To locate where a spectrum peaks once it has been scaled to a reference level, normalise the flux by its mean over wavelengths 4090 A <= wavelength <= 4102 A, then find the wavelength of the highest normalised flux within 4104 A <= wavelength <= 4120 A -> 4113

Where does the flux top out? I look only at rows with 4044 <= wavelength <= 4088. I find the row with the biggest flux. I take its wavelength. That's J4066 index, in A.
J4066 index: 4087 A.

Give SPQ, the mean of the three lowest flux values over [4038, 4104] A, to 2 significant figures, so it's 9.9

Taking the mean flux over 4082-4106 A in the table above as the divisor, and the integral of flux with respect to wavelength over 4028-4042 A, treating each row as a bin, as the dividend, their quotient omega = 14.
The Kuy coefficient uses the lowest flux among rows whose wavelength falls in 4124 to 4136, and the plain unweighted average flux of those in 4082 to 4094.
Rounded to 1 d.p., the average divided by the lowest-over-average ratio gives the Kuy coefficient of 23.1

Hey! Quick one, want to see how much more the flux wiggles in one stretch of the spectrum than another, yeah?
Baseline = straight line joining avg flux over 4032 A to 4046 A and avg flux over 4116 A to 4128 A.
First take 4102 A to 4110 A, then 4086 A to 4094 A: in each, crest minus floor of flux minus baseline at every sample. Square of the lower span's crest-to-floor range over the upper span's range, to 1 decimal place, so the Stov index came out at 1.1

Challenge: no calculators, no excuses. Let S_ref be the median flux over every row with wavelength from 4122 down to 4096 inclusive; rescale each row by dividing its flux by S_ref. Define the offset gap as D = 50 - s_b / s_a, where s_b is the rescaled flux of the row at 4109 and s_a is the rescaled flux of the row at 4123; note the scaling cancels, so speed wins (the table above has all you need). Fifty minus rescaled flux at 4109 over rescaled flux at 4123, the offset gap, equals 49.0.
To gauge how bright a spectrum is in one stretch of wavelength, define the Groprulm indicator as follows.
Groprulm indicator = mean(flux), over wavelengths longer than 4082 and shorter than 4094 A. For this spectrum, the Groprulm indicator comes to 15.0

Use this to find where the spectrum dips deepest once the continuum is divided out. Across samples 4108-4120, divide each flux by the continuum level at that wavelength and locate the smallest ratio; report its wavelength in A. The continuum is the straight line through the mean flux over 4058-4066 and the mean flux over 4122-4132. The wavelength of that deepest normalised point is 4119 A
